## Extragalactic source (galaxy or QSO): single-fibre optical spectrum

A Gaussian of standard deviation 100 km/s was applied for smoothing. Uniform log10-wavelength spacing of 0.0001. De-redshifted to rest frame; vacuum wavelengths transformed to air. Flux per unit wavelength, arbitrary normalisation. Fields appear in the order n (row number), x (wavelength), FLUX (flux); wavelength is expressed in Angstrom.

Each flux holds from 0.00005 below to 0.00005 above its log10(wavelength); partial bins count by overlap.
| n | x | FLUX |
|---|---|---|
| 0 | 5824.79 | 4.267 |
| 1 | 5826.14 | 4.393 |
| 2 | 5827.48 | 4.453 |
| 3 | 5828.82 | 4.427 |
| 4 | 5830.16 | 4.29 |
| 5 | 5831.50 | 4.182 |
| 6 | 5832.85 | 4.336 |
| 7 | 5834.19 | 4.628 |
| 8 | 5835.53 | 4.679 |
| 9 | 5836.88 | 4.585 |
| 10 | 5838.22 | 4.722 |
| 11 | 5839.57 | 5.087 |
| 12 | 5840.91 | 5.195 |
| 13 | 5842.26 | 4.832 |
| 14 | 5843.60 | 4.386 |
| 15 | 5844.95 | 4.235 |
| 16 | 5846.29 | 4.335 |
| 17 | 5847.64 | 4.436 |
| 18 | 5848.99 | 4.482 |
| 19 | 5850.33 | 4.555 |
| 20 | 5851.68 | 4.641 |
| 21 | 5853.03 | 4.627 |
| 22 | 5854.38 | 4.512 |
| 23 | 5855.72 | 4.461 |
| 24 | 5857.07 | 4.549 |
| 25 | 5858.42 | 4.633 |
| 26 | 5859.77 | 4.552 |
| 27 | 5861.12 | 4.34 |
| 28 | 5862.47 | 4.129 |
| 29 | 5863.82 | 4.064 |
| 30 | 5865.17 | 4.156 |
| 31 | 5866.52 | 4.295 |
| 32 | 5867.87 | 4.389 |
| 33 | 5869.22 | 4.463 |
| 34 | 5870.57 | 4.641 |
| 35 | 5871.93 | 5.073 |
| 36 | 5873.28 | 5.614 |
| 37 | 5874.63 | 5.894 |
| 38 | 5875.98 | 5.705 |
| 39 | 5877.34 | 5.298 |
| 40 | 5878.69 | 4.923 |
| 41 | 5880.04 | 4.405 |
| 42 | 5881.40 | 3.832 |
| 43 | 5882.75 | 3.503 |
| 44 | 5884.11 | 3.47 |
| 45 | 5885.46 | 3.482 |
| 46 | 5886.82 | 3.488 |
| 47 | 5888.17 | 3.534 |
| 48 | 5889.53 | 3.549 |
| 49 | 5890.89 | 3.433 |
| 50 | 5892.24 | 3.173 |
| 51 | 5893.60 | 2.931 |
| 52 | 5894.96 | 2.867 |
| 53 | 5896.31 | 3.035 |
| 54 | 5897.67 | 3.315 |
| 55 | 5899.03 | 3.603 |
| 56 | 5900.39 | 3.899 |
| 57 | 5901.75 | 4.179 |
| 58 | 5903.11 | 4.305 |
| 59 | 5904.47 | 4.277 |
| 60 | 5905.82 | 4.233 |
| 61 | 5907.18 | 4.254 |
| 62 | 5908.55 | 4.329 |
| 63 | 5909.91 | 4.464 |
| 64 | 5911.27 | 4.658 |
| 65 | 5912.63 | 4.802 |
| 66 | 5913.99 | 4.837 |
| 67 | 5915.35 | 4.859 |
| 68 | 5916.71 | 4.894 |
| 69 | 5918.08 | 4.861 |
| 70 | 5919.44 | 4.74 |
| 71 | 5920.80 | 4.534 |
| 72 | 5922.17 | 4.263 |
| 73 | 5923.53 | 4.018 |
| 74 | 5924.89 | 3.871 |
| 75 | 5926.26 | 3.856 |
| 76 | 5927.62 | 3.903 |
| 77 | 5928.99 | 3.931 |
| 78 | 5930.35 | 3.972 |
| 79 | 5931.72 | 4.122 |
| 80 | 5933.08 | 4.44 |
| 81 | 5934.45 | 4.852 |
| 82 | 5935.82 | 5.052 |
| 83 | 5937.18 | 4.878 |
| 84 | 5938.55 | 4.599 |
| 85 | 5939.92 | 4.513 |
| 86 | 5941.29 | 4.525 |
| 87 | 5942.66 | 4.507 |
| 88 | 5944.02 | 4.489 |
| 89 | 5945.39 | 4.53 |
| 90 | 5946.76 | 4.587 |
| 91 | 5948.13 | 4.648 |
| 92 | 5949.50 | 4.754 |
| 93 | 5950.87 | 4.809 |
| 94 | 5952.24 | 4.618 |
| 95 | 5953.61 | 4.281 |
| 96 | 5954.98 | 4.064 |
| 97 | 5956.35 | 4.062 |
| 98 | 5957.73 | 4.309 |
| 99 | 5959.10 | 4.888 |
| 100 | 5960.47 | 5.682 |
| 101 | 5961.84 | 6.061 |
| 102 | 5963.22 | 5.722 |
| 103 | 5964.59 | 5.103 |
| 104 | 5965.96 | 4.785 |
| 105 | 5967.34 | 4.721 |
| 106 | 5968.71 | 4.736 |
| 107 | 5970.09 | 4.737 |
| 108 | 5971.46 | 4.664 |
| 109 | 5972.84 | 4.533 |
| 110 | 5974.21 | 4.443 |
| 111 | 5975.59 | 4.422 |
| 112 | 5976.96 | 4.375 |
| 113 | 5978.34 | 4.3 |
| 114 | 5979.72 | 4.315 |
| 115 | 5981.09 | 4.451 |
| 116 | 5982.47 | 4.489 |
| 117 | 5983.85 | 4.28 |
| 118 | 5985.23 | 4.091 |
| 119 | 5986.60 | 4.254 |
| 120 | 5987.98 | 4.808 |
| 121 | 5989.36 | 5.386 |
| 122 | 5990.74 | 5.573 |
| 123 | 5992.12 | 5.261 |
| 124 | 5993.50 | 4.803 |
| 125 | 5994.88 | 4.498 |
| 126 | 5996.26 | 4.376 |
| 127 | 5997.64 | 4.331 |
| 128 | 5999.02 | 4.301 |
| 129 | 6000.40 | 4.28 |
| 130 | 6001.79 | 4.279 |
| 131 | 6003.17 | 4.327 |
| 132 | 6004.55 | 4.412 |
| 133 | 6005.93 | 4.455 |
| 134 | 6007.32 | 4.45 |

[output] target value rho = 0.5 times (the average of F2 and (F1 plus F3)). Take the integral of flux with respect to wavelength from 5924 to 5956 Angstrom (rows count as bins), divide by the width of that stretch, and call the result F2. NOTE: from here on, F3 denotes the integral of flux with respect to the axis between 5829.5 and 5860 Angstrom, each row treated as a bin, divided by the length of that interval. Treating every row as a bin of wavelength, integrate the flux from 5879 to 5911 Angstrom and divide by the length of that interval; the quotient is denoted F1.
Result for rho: 3.18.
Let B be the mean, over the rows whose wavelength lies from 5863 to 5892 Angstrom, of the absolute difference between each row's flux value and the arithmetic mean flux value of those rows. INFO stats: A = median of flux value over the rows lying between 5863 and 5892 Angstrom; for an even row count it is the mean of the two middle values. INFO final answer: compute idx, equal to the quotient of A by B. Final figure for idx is 6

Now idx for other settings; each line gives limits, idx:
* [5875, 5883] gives 7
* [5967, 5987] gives 29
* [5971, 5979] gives 47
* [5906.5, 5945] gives 15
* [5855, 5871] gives 28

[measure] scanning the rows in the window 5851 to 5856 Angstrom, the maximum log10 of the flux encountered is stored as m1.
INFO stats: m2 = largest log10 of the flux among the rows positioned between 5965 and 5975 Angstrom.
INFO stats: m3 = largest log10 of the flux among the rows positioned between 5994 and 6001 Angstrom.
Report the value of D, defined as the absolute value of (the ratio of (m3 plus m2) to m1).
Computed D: 2.00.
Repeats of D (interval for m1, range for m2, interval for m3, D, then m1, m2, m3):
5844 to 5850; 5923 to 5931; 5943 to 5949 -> 1.95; 0.651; 0.604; 0.667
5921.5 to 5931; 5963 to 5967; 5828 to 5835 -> 2.26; 0.630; 0.758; 0.665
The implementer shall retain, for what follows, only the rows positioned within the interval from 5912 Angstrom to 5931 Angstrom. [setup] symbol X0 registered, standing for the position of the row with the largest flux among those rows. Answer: 5916.71 Angstrom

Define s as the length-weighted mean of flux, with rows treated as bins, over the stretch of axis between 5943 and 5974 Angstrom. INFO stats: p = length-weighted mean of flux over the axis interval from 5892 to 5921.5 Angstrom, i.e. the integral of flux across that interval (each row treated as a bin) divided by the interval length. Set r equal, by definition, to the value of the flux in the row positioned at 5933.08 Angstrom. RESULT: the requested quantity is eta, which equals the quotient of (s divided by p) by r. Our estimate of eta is 0.258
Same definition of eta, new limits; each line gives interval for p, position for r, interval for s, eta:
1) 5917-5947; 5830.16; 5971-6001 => 0.241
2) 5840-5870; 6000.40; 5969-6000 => 0.239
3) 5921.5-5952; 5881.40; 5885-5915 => 0.228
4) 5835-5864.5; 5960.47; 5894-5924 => 0.164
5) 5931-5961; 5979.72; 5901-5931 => 0.220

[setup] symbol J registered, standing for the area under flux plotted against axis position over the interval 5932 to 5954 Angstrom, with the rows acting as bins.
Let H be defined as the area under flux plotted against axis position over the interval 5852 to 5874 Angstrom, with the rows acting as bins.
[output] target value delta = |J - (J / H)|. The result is 101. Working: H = 100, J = 102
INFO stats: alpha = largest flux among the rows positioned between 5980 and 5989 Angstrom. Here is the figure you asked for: 4.808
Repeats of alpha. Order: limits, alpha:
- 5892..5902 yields 4.179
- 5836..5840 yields 5.087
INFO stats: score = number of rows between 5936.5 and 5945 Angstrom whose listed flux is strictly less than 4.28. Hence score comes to 0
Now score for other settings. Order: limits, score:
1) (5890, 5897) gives 5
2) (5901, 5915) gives 4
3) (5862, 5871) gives 3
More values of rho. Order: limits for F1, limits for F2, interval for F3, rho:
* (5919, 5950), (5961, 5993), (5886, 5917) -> 3.28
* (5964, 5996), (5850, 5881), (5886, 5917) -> 3.32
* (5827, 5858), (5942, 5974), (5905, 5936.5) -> 3.43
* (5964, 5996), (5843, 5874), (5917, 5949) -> 3.40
